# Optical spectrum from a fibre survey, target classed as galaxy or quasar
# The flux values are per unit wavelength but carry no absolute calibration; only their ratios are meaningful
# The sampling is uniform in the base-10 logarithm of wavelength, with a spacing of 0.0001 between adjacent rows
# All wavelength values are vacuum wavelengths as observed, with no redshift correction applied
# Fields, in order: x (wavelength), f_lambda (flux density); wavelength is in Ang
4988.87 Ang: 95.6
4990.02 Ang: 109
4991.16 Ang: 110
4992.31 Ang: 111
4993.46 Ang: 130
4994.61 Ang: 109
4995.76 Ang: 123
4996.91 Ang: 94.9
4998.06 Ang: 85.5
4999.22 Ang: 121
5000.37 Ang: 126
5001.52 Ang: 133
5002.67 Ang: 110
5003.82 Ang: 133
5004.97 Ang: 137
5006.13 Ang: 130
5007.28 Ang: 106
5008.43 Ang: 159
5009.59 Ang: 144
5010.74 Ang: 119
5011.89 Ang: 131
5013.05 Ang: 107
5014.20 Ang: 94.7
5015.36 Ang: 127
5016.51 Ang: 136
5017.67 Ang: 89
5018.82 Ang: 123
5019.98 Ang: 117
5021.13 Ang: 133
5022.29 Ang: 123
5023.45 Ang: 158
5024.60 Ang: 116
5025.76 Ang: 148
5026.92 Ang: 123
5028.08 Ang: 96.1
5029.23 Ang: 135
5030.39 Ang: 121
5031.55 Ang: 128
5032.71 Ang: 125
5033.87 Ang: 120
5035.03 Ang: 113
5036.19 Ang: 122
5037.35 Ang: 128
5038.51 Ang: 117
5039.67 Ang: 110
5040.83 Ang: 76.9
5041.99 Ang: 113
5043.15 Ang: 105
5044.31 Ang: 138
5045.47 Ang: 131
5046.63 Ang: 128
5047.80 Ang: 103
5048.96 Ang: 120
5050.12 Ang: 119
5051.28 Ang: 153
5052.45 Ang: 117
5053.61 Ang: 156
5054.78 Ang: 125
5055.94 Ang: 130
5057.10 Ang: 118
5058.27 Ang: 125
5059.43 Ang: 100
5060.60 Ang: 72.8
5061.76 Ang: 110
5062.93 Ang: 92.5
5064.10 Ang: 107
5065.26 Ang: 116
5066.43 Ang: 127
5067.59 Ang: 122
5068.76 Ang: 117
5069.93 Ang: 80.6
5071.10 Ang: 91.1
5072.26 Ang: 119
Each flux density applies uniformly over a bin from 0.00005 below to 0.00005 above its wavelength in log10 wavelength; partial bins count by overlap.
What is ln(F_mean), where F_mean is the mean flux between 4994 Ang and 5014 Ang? 4.80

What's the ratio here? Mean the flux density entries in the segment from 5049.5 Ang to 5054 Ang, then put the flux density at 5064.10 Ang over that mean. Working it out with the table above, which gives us 0.79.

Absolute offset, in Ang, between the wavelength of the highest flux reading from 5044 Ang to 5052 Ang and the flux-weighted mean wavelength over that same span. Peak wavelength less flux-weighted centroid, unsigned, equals 3.5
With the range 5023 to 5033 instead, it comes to 4.5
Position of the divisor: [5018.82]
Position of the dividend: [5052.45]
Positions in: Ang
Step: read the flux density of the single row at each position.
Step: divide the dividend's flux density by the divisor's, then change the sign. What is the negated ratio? -0.95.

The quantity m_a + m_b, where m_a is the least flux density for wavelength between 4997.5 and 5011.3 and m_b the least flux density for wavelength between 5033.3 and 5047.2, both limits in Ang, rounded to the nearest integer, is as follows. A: 162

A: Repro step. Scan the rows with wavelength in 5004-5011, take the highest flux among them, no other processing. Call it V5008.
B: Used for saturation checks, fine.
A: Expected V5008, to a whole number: 159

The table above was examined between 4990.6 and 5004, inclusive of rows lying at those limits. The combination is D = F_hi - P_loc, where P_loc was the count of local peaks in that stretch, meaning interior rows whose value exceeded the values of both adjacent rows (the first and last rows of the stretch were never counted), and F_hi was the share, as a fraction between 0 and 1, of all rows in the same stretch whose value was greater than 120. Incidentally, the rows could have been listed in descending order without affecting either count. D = -2.5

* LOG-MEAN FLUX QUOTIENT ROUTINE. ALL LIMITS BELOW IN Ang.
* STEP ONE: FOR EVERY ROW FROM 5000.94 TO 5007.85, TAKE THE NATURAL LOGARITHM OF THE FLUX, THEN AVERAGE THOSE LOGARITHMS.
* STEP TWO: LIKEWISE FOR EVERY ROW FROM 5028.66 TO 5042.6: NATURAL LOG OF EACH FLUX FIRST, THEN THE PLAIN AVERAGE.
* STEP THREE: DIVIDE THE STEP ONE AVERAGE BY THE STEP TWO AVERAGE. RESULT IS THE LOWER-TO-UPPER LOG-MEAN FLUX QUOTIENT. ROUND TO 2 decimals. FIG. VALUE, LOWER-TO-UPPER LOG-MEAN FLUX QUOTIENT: 1.01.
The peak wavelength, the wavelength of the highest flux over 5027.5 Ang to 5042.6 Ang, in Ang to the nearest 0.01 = 5029.23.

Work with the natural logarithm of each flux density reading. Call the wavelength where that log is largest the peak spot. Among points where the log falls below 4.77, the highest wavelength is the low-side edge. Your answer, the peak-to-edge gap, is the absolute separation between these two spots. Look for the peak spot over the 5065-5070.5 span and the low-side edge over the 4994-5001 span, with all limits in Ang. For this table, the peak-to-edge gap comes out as 68.4 Ang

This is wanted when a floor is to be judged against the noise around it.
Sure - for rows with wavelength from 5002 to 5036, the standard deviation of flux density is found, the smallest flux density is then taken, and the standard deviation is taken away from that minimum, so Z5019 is 72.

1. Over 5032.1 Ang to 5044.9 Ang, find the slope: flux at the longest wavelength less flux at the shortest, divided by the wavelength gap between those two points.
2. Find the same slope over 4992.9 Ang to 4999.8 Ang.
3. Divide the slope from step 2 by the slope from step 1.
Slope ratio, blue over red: -1.4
